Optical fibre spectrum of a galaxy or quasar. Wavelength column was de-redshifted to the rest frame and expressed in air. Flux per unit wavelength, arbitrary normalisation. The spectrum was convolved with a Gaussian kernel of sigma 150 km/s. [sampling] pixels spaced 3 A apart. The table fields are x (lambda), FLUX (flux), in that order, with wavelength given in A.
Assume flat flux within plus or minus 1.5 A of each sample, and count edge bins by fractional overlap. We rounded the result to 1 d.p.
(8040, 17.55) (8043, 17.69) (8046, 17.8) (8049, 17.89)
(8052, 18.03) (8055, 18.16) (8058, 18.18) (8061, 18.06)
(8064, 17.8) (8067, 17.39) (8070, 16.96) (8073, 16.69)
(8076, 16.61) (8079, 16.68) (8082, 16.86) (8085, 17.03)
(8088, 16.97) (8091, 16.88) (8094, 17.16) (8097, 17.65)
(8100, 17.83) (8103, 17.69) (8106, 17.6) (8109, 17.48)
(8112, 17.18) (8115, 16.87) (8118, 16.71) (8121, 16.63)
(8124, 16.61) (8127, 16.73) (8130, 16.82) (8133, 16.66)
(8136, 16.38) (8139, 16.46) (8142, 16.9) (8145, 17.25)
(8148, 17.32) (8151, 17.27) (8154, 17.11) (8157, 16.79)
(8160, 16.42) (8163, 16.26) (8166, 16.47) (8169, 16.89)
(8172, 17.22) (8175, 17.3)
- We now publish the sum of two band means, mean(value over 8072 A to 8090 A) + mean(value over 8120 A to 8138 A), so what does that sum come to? 33.4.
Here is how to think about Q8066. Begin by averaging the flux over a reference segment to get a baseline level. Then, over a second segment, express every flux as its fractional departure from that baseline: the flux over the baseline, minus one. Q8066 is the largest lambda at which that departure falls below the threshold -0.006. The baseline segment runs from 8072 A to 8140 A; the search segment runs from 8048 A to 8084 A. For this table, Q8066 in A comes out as 8082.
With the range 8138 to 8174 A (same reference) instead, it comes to 8166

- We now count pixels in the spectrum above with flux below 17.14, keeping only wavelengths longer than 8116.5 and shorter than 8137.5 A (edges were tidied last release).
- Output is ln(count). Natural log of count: 1.95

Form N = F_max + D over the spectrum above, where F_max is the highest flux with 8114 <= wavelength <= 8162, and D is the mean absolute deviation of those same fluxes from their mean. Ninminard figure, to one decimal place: 17.6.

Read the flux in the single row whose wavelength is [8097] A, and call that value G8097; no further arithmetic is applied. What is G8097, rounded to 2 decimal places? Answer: 17.65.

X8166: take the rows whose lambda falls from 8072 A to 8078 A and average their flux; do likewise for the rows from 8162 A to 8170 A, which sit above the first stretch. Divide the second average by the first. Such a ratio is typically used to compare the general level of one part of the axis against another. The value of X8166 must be 0.993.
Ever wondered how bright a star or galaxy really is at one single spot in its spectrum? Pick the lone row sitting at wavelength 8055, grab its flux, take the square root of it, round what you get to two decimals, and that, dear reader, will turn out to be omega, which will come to 4.26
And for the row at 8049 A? 4.23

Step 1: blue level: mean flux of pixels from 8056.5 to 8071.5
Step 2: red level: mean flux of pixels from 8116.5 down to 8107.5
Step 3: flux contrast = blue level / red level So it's 1.03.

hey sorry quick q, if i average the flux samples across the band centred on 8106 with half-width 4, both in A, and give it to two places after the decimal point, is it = 17.59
